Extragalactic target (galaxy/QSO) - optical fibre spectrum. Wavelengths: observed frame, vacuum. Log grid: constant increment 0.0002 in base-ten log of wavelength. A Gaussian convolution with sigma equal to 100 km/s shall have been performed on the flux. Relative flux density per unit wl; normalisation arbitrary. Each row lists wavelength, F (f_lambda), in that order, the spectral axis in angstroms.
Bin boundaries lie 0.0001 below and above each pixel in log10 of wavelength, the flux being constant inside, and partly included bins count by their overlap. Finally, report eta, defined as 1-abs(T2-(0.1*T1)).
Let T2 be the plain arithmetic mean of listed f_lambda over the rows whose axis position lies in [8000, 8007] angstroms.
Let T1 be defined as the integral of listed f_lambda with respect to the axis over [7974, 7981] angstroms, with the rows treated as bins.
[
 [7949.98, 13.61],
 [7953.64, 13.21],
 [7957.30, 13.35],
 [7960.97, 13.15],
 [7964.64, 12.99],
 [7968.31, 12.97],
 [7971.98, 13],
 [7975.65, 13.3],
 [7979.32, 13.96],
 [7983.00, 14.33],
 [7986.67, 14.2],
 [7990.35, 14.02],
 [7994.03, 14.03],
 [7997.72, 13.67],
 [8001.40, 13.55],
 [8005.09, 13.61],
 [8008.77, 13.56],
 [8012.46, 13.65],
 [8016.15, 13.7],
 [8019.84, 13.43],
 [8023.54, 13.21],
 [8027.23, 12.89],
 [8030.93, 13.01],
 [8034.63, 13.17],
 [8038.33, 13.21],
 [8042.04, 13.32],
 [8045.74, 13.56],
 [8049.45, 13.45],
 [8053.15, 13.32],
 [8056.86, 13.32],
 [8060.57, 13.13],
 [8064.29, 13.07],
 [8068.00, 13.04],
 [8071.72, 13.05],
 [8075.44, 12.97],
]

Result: -3.0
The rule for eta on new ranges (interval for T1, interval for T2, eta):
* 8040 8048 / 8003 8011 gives -1.8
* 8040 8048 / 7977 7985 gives -2.4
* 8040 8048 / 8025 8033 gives -1.2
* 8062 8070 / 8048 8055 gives -1.9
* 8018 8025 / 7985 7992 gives -3.8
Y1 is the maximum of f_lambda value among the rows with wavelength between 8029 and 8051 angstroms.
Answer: 13.56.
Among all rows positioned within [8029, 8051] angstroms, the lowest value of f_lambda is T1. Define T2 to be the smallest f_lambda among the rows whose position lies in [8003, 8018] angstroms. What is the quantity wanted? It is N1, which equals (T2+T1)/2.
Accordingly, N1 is 13.3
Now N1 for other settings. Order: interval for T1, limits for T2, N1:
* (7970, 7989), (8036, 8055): 13.1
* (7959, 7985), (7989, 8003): 13.3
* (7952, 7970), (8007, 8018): 13.3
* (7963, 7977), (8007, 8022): 13.2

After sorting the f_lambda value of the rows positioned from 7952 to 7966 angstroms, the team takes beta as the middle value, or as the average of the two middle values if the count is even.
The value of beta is 13.2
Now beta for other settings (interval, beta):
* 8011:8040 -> 13.2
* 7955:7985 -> 13.2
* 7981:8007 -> 14.0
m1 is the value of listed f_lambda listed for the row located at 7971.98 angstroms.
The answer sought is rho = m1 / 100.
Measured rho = 0.130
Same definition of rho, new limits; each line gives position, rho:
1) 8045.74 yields 0.136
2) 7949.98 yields 0.136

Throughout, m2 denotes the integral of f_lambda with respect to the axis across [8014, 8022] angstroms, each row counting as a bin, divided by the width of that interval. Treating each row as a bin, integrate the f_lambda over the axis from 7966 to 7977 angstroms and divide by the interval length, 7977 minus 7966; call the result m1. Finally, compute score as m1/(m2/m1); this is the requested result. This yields 12.6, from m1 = 13.1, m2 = 13.5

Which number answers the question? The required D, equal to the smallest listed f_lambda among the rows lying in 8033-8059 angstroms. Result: 13.17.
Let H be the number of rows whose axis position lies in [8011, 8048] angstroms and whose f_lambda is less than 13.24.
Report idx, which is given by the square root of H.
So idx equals 2.2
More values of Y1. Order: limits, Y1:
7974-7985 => 14.33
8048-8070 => 13.45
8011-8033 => 13.7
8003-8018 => 13.7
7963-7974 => 13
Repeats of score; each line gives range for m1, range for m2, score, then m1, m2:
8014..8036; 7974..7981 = 12.9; 13.2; 13.6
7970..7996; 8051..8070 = 14.5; 13.8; 13.2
